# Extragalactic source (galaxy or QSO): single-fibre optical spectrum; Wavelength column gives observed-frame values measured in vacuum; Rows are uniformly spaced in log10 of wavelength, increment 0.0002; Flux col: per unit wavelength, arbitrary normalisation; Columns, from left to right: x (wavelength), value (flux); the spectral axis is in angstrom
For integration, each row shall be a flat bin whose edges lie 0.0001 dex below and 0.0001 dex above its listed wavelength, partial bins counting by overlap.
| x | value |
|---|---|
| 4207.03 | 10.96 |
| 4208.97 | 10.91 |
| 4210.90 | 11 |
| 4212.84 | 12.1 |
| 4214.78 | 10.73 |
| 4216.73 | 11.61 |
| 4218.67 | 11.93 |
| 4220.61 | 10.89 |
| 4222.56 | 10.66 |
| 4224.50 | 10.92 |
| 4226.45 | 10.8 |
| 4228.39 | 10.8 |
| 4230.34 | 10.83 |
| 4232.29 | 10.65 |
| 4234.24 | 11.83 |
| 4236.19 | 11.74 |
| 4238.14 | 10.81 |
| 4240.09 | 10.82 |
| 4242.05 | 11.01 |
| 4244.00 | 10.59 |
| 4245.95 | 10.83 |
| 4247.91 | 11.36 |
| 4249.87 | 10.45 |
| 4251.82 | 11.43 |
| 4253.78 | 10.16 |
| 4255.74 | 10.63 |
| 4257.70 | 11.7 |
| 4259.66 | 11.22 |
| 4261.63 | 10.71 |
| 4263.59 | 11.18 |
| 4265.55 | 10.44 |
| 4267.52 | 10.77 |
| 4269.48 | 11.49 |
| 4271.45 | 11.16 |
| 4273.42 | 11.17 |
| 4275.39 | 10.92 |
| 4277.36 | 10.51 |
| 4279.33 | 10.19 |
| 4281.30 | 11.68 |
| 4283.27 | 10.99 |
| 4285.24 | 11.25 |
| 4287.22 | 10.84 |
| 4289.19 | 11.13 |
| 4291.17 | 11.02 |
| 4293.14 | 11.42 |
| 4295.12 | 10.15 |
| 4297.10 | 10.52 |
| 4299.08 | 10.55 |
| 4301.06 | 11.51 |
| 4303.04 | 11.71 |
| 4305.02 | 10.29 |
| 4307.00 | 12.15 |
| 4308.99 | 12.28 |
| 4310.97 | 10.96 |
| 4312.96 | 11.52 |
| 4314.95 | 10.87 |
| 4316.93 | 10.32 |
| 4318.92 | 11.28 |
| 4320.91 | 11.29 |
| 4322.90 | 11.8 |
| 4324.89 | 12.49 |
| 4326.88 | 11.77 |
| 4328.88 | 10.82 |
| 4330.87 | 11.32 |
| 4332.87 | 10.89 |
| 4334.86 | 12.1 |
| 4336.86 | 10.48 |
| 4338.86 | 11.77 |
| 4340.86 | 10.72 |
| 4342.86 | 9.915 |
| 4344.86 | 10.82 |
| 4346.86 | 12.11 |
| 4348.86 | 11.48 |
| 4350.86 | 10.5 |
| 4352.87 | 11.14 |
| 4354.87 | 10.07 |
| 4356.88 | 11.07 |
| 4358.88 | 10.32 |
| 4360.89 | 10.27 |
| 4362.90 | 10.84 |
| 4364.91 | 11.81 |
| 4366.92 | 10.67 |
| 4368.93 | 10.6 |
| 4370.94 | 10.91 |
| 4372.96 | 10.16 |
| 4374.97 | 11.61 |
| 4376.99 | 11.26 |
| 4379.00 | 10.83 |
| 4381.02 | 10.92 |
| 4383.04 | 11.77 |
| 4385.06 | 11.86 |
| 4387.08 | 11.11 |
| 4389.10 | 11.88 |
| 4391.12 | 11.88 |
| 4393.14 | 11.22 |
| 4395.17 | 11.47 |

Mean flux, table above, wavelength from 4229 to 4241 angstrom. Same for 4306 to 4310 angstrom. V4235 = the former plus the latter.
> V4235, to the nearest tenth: 23.3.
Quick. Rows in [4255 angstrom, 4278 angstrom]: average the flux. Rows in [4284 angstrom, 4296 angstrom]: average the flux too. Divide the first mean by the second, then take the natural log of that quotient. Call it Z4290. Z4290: 0.00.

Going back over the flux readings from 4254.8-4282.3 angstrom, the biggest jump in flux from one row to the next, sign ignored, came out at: 1.49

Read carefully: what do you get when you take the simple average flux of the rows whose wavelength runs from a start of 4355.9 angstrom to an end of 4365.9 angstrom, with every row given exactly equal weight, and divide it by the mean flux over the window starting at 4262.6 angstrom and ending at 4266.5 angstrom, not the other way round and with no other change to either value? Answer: 1.00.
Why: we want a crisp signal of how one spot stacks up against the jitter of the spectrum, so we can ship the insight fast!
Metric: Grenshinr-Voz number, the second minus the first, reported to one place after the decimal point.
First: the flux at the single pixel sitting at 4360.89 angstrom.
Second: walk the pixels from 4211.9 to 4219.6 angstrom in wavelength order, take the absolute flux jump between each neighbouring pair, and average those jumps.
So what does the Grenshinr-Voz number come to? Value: -9.4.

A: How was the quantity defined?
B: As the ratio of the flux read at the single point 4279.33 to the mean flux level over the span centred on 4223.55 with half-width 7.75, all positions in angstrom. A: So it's 0.92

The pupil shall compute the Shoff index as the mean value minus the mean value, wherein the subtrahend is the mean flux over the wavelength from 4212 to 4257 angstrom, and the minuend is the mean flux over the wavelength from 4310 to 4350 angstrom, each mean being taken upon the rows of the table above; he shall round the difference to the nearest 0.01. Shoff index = 0.21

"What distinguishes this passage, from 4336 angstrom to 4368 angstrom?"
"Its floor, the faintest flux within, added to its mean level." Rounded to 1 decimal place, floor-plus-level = 20.8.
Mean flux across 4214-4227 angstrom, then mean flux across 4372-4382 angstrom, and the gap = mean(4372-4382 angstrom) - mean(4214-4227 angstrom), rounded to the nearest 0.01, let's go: -0.12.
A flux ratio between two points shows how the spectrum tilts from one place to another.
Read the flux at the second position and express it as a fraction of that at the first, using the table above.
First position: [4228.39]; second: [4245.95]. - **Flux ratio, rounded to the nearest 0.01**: 1.00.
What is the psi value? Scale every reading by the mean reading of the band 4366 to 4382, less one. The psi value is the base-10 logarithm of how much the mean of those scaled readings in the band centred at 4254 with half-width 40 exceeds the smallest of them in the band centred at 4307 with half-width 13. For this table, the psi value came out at -1.10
